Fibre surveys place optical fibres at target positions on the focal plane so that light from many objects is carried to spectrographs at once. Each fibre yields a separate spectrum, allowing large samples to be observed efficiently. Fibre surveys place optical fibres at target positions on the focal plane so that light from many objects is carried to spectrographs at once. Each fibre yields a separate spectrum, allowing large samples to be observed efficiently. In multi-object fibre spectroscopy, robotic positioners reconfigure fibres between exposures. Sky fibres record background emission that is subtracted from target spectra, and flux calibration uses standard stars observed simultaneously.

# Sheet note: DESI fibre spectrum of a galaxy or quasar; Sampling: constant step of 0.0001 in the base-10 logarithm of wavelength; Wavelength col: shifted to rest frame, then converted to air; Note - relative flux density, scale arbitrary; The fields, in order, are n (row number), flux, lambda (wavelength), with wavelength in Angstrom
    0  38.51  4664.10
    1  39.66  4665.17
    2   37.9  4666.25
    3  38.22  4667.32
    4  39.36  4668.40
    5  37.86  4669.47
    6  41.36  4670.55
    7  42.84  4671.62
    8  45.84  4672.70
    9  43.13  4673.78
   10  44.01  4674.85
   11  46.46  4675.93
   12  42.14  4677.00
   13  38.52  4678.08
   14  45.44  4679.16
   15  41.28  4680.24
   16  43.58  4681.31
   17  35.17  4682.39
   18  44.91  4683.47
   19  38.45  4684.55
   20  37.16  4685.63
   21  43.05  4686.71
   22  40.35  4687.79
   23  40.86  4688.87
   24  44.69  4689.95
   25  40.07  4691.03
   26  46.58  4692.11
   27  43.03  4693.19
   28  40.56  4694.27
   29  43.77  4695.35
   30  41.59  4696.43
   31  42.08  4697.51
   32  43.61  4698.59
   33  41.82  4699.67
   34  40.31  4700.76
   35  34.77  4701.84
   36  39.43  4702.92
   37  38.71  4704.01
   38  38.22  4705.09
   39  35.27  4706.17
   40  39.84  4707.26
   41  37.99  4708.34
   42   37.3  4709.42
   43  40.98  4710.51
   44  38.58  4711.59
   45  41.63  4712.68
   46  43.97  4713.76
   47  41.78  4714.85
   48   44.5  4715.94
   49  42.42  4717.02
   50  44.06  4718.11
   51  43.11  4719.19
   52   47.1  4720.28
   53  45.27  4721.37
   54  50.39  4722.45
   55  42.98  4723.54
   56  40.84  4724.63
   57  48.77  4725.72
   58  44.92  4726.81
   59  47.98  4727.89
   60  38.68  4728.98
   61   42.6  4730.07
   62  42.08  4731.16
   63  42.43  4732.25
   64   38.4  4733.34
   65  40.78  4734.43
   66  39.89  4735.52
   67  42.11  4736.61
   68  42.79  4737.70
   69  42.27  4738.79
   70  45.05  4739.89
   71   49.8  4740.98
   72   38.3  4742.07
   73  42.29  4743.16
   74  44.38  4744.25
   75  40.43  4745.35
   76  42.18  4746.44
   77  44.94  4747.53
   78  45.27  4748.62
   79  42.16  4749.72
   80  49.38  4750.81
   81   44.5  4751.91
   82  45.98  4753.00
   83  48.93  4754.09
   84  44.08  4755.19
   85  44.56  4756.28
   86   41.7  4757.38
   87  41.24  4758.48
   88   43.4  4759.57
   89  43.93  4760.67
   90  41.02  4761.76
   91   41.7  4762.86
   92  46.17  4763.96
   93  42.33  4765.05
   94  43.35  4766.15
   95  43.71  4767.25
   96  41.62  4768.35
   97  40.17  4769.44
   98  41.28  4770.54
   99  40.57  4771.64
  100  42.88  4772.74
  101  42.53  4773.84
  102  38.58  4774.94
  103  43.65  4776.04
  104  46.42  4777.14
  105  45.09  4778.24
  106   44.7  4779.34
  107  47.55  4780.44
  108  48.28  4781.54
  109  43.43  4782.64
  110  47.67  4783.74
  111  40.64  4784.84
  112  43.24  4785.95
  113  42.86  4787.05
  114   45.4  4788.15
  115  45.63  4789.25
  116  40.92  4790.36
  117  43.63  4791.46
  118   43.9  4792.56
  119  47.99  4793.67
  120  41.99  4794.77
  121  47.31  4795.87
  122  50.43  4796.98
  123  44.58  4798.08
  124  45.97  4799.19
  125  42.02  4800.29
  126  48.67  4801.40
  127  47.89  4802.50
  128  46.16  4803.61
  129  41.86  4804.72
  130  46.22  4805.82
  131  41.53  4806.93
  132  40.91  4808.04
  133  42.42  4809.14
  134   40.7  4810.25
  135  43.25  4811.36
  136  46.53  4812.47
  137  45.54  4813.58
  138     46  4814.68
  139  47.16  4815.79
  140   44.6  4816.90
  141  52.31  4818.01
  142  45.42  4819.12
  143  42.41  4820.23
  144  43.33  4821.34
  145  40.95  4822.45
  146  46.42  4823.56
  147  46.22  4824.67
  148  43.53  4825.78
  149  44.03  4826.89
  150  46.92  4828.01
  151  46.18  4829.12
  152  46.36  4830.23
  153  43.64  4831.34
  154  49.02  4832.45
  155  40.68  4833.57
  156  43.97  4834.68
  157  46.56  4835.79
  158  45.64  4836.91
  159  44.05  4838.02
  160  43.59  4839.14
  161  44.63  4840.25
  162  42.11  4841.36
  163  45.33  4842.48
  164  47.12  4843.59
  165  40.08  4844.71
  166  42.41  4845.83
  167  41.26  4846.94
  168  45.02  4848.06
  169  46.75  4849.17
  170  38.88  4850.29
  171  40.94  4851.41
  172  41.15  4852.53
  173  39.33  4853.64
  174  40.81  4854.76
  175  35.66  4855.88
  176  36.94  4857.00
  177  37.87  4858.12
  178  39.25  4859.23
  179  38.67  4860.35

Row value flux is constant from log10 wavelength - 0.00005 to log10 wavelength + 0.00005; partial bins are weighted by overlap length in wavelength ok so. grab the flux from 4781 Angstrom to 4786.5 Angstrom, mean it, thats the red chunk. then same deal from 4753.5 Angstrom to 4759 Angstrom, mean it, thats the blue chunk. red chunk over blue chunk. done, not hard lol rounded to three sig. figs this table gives 1.01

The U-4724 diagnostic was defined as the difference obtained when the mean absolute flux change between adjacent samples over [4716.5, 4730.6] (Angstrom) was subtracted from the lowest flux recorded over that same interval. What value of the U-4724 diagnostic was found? 34.4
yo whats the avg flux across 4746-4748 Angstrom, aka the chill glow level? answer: 43.6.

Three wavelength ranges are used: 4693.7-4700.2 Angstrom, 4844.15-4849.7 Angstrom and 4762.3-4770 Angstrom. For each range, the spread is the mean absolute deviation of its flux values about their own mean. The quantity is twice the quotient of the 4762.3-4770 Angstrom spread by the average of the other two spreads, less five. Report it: -3.2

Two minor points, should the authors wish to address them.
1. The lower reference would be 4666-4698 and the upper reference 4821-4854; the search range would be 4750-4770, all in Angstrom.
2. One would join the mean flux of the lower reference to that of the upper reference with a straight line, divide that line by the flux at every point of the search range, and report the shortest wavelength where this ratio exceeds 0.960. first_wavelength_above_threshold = 4755.19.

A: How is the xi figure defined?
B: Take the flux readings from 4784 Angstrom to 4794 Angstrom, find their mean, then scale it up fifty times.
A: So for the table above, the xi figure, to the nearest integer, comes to 2190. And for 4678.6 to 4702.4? 2075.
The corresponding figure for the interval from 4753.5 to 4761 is 2199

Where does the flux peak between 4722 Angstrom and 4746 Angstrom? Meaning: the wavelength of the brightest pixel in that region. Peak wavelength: 4722.45 Angstrom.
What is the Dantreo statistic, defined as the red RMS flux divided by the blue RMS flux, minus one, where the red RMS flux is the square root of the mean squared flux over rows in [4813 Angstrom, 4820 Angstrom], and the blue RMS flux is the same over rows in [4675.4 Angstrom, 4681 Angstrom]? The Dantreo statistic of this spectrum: 0.094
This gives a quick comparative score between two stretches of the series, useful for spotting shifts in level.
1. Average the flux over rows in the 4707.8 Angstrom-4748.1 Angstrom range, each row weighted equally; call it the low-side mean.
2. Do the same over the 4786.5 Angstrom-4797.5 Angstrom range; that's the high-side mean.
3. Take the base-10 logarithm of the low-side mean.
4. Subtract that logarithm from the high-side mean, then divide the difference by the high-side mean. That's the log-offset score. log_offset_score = 0.964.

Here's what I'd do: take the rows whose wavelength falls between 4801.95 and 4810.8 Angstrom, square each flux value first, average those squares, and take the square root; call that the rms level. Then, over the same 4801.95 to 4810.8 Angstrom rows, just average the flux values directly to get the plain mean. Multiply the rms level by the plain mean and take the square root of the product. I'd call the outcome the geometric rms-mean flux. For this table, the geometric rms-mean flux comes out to 43.5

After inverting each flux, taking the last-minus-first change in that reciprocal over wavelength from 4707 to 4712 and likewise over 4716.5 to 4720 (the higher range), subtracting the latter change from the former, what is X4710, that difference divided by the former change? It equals 1.46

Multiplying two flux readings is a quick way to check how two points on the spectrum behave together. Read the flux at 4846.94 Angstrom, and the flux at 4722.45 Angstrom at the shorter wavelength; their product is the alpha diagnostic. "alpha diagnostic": 2079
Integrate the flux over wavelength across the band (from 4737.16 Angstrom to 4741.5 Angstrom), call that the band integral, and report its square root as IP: 14.0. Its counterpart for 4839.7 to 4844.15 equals 14.1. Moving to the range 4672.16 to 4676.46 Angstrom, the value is 13.9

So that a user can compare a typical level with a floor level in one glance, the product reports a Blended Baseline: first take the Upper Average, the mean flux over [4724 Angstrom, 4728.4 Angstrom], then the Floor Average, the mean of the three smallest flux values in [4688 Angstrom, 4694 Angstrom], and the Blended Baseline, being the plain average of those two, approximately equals 43.5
